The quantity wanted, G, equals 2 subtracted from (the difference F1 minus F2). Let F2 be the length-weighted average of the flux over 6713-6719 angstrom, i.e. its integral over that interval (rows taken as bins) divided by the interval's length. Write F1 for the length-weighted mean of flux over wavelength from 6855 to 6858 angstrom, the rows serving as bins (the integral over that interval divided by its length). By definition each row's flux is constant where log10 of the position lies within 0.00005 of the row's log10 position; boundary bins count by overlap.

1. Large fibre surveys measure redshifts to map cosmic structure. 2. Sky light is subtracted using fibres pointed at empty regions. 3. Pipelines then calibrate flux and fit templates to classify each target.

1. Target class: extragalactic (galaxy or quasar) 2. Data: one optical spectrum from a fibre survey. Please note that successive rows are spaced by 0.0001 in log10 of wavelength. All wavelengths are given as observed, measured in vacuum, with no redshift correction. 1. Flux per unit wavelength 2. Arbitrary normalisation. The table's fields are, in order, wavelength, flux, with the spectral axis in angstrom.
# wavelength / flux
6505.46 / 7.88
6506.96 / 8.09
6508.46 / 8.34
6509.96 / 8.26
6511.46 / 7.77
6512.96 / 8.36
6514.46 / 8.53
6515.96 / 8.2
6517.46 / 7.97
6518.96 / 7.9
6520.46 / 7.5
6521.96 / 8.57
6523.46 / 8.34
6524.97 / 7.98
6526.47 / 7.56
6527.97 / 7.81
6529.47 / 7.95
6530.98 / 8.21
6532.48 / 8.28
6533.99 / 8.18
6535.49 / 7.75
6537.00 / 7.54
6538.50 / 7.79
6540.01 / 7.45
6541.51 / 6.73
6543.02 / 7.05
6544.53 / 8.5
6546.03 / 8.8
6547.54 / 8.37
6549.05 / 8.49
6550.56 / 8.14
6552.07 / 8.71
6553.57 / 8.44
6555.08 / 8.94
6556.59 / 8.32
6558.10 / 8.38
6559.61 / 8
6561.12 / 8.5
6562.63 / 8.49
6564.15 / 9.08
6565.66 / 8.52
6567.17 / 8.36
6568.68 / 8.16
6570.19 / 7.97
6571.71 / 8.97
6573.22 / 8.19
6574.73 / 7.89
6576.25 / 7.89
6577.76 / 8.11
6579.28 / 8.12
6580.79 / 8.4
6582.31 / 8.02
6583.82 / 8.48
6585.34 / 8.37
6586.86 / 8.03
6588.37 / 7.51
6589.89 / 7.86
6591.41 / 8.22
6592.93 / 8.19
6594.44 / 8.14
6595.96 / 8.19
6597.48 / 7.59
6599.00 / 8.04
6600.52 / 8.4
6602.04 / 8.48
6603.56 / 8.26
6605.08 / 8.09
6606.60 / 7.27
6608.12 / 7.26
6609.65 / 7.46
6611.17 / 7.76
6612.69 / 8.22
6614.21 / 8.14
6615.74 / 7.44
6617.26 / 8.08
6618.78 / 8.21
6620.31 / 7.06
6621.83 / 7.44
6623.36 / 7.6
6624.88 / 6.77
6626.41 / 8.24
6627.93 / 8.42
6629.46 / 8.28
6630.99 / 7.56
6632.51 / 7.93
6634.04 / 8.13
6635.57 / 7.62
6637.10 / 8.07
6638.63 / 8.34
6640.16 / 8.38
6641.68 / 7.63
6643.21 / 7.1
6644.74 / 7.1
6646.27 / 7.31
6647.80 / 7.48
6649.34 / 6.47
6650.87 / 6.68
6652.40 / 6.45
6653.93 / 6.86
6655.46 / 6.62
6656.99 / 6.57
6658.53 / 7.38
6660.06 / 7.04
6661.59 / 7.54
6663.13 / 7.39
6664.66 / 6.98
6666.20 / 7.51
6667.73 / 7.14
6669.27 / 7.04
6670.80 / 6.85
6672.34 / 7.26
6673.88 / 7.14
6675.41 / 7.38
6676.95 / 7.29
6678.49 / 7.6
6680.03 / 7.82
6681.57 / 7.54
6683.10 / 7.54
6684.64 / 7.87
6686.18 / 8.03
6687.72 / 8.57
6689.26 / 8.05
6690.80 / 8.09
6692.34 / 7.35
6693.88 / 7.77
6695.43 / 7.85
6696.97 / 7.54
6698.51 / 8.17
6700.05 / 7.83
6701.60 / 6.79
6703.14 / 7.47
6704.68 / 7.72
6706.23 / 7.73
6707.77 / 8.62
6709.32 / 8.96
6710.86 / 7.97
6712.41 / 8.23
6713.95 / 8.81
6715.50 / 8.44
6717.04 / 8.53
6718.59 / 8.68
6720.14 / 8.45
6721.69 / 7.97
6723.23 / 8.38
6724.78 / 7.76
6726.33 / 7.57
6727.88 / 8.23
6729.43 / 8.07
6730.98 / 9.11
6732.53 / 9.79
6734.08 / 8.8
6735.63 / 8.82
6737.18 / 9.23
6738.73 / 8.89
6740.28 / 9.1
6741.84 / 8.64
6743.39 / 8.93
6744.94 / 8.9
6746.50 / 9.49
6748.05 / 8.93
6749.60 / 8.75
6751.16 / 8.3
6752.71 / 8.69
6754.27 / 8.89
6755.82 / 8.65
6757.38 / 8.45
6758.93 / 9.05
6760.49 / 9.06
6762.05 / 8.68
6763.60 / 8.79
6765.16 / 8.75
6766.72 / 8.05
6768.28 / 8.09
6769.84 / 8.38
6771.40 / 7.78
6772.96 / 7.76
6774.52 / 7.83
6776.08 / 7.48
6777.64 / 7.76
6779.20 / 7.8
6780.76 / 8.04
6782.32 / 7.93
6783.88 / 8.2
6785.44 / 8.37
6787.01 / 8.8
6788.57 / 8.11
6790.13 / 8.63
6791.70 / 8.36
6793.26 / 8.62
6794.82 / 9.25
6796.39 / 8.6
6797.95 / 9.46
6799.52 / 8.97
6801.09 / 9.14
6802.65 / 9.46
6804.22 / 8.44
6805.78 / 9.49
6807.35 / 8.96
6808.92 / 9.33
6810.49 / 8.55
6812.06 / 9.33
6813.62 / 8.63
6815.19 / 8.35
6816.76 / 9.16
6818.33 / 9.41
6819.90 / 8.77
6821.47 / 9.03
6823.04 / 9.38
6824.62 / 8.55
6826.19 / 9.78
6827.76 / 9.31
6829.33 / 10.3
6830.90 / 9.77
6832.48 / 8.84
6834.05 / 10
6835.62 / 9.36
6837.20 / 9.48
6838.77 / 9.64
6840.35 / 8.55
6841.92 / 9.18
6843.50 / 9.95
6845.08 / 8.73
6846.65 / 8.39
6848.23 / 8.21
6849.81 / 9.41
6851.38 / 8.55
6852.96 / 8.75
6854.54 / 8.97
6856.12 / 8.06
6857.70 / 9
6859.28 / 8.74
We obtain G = -2.1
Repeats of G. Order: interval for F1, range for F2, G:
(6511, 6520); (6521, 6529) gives -1.9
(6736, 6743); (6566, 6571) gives -1.2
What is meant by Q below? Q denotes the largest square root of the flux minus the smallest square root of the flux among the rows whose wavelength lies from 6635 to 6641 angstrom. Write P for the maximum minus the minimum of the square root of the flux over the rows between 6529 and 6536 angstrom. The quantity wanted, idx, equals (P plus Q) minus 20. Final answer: -19.77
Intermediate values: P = 0.09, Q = 0.134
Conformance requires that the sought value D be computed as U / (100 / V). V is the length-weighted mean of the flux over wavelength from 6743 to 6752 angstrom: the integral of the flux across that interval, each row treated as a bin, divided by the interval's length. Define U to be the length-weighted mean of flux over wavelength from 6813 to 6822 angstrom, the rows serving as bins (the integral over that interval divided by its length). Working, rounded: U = 8.89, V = 8.88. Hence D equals 0.79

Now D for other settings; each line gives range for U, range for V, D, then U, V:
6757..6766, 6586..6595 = 0.70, 8.81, 8.00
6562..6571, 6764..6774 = 0.69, 8.43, 8.14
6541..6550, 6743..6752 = 0.71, 8.02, 8.88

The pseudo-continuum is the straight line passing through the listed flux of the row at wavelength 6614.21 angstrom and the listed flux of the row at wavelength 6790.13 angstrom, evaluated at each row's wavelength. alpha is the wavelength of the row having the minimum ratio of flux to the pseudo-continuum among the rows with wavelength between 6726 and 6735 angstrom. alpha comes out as 6726.33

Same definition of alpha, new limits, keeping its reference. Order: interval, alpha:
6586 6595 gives 6588.37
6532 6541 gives 6540.01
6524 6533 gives 6526.47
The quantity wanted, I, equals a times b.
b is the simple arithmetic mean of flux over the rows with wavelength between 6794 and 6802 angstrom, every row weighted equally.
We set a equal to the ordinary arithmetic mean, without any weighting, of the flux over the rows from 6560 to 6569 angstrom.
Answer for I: 77.4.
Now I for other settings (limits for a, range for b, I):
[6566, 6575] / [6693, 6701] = 64.7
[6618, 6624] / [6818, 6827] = 69.4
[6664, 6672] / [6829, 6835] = 69.1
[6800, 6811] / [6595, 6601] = 72.9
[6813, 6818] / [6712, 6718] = 74.1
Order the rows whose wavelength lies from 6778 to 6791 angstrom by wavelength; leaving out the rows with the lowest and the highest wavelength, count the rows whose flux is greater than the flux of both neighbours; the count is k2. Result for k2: 2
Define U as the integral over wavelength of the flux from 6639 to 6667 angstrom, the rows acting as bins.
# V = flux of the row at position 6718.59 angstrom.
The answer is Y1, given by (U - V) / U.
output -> 0.957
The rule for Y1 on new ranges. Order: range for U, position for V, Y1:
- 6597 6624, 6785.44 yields 0.960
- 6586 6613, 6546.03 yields 0.959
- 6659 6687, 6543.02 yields 0.966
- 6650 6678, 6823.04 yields 0.953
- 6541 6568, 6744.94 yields 0.960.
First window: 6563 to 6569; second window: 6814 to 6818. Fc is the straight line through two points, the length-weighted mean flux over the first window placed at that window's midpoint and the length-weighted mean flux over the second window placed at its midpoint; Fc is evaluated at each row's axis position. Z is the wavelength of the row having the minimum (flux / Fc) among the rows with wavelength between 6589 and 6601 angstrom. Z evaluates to 6597.48 angstrom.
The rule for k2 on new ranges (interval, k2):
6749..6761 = 1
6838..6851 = 1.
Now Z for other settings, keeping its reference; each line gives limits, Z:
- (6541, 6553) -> 6541.51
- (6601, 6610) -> 6608.12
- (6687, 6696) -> 6692.34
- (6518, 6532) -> 6520.46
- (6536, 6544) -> 6541.51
